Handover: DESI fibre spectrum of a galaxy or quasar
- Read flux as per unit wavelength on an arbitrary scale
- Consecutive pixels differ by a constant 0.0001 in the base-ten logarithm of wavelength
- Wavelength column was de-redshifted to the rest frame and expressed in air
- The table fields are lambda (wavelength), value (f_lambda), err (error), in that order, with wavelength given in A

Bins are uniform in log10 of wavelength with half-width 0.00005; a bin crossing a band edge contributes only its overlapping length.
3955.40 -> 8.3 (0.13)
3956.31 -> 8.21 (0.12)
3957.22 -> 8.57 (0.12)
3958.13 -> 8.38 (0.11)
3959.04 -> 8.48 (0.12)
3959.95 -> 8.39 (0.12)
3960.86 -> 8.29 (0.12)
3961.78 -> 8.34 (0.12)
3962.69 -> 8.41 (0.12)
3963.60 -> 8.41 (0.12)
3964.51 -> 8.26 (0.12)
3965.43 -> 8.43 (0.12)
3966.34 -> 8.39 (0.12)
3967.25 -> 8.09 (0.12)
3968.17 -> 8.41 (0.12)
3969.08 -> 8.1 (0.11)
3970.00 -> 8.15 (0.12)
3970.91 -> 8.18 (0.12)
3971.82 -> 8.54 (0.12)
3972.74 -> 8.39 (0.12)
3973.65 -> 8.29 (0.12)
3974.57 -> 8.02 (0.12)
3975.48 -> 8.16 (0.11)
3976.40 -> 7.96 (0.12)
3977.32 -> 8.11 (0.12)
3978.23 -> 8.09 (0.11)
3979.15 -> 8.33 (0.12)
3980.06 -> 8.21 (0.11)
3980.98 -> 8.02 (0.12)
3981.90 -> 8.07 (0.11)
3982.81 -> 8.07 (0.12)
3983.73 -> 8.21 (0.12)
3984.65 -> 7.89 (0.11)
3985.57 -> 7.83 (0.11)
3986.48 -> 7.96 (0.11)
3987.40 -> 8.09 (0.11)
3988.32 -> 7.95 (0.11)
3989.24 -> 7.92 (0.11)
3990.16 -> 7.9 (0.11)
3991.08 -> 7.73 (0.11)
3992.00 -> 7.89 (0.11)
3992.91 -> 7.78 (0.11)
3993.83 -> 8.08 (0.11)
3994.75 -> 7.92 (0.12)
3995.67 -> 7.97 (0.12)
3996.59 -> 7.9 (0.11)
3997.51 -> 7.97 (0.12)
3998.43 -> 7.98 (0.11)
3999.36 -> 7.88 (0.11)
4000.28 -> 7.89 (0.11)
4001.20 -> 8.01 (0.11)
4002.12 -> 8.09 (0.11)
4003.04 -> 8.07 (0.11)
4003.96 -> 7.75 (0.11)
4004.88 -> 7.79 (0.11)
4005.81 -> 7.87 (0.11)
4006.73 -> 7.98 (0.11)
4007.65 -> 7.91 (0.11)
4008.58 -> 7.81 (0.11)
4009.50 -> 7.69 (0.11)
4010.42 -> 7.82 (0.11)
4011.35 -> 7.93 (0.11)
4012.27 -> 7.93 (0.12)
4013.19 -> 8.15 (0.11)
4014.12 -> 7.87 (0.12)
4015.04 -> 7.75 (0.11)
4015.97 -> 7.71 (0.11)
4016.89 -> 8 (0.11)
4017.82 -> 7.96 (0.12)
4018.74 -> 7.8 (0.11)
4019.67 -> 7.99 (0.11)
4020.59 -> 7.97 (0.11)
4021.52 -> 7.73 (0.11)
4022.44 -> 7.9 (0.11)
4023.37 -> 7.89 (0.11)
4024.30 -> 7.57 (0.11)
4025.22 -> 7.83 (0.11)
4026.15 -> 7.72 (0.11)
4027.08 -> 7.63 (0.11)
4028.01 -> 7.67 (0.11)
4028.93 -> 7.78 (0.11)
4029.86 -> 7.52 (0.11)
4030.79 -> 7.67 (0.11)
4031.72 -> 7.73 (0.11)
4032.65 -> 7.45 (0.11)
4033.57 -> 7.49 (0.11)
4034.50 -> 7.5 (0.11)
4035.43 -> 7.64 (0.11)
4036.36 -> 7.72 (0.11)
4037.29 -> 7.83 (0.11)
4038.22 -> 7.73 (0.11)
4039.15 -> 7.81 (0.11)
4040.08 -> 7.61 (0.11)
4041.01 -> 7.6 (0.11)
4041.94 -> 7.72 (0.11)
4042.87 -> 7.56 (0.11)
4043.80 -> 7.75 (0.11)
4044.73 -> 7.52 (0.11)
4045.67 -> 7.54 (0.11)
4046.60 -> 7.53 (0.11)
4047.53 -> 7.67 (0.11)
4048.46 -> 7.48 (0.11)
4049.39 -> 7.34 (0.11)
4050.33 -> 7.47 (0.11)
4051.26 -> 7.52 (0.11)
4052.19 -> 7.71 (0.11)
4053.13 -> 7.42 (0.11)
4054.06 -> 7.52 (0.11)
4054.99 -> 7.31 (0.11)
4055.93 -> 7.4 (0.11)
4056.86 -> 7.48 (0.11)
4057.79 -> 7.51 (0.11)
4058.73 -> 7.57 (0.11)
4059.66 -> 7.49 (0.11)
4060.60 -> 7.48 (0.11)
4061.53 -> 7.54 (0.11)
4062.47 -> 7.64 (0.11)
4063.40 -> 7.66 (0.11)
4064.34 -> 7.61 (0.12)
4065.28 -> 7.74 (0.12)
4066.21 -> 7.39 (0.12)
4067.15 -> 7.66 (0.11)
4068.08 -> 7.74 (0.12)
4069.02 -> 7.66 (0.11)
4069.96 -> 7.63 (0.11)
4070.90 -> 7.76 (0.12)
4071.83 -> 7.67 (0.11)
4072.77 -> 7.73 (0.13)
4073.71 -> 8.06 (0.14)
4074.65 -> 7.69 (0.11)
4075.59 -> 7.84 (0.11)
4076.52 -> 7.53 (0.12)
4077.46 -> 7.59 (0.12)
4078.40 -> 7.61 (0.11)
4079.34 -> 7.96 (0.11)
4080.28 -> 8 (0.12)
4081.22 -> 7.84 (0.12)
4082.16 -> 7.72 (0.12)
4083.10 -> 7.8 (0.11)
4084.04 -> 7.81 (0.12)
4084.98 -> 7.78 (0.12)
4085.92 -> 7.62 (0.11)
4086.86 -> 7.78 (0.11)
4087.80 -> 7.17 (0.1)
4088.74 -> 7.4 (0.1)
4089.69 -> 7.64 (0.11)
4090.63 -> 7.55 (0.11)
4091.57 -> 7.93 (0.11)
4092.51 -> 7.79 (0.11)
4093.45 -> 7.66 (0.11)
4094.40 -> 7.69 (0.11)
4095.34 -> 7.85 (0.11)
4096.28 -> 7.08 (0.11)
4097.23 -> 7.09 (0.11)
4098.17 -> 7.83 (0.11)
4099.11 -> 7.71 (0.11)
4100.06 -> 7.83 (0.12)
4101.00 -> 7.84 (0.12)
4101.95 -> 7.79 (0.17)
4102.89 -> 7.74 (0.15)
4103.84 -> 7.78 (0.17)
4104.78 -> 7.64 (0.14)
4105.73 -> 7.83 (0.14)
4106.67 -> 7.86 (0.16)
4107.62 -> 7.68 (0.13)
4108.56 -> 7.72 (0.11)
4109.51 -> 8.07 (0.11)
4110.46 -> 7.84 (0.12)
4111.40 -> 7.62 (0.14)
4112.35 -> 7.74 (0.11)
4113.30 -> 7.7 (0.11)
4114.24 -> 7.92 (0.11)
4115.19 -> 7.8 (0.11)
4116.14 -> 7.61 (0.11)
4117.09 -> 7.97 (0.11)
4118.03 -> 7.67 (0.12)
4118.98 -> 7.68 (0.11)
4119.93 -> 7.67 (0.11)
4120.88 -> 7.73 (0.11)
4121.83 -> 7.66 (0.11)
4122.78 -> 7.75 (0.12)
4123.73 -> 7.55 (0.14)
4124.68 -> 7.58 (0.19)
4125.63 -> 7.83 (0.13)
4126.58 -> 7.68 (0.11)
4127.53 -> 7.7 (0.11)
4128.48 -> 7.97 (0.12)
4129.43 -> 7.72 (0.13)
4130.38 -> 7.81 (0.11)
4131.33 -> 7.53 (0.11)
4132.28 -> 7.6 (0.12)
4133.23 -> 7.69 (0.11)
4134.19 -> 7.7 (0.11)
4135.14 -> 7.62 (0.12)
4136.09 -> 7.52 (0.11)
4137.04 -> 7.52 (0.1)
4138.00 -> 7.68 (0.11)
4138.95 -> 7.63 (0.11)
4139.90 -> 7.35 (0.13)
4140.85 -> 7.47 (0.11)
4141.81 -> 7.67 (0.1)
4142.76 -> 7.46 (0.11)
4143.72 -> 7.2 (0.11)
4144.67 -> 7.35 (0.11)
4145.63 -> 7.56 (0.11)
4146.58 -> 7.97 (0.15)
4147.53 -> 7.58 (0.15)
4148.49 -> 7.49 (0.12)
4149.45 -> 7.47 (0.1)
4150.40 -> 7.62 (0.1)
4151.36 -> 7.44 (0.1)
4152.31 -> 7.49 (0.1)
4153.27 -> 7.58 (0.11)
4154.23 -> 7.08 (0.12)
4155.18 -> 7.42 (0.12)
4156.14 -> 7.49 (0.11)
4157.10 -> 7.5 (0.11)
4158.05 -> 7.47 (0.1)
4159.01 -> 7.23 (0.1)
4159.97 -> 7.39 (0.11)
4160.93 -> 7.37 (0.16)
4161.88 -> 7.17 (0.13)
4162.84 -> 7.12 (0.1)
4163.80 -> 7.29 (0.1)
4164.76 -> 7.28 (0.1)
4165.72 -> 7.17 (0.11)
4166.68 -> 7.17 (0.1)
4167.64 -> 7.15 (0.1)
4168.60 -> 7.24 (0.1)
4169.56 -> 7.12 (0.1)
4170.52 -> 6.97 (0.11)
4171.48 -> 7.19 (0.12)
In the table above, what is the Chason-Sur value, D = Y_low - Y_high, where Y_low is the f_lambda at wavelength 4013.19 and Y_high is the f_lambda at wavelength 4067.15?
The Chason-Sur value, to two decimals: 0.49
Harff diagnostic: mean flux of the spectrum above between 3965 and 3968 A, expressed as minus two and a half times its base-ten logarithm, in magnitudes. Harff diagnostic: -2.30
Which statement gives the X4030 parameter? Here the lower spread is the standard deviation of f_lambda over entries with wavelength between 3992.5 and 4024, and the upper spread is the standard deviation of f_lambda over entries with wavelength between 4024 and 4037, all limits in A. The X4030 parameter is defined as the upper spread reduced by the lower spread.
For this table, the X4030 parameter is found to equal 0.00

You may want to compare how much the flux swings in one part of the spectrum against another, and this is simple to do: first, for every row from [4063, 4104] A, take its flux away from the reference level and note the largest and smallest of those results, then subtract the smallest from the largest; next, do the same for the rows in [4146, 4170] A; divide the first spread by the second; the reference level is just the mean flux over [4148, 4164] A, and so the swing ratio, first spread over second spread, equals 1.1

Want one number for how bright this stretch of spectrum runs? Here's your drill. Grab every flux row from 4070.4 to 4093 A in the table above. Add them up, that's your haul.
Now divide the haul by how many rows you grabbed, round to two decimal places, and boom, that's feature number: 7.72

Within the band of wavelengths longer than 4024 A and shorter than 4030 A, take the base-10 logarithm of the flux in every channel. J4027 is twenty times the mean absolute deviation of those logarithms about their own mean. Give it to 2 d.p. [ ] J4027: 0.10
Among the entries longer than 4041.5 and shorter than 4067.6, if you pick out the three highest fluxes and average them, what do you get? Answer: 7.74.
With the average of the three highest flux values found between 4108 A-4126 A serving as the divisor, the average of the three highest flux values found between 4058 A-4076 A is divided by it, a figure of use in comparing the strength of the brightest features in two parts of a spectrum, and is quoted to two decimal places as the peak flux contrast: 0.99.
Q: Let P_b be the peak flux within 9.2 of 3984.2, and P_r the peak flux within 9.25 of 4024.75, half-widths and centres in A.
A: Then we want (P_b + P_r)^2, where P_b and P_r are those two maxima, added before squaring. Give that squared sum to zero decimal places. 267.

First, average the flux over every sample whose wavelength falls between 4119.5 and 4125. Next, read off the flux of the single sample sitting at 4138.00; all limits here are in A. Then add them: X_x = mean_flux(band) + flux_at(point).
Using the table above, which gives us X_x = 15.3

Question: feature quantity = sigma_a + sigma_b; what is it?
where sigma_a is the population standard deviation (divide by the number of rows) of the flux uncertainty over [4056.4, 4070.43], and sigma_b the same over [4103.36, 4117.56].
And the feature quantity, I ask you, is 0.024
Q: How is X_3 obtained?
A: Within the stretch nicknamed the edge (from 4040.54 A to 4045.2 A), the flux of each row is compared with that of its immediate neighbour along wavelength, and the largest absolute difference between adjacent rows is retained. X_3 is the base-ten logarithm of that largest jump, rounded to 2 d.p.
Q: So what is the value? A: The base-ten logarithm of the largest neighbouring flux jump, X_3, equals -0.64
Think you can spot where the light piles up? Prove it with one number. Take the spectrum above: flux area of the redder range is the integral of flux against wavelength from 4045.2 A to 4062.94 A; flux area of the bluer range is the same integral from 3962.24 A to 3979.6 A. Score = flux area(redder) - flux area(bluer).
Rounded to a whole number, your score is -10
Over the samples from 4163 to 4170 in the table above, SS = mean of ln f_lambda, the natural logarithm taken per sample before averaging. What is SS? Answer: 1.97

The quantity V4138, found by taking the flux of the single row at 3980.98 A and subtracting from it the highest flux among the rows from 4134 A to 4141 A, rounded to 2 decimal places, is 0.32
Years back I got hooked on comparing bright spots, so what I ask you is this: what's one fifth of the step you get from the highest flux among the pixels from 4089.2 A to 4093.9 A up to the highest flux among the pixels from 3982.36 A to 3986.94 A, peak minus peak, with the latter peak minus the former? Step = 0.056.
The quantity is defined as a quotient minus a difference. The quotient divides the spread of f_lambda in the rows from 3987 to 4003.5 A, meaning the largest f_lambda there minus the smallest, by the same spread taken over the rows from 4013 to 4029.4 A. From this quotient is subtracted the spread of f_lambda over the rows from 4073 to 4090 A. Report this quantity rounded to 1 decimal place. -0.3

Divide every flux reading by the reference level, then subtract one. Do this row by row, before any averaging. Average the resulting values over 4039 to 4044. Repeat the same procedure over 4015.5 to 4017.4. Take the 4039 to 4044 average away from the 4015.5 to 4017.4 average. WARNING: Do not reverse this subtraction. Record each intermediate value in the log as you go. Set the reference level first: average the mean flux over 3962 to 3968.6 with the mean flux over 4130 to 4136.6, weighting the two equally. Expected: 0.02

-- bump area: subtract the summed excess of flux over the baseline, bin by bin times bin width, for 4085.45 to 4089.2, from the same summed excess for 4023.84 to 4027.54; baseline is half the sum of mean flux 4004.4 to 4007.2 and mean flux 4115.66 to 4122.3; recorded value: 0.7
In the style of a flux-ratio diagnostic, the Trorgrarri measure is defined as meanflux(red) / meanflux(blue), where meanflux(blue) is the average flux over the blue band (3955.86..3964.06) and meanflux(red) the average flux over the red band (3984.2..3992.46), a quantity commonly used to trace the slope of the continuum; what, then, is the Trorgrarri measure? 0.943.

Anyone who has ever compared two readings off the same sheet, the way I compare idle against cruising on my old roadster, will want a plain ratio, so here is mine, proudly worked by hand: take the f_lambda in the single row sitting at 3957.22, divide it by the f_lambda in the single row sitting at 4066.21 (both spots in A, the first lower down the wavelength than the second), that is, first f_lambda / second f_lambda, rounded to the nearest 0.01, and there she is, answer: 1.16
